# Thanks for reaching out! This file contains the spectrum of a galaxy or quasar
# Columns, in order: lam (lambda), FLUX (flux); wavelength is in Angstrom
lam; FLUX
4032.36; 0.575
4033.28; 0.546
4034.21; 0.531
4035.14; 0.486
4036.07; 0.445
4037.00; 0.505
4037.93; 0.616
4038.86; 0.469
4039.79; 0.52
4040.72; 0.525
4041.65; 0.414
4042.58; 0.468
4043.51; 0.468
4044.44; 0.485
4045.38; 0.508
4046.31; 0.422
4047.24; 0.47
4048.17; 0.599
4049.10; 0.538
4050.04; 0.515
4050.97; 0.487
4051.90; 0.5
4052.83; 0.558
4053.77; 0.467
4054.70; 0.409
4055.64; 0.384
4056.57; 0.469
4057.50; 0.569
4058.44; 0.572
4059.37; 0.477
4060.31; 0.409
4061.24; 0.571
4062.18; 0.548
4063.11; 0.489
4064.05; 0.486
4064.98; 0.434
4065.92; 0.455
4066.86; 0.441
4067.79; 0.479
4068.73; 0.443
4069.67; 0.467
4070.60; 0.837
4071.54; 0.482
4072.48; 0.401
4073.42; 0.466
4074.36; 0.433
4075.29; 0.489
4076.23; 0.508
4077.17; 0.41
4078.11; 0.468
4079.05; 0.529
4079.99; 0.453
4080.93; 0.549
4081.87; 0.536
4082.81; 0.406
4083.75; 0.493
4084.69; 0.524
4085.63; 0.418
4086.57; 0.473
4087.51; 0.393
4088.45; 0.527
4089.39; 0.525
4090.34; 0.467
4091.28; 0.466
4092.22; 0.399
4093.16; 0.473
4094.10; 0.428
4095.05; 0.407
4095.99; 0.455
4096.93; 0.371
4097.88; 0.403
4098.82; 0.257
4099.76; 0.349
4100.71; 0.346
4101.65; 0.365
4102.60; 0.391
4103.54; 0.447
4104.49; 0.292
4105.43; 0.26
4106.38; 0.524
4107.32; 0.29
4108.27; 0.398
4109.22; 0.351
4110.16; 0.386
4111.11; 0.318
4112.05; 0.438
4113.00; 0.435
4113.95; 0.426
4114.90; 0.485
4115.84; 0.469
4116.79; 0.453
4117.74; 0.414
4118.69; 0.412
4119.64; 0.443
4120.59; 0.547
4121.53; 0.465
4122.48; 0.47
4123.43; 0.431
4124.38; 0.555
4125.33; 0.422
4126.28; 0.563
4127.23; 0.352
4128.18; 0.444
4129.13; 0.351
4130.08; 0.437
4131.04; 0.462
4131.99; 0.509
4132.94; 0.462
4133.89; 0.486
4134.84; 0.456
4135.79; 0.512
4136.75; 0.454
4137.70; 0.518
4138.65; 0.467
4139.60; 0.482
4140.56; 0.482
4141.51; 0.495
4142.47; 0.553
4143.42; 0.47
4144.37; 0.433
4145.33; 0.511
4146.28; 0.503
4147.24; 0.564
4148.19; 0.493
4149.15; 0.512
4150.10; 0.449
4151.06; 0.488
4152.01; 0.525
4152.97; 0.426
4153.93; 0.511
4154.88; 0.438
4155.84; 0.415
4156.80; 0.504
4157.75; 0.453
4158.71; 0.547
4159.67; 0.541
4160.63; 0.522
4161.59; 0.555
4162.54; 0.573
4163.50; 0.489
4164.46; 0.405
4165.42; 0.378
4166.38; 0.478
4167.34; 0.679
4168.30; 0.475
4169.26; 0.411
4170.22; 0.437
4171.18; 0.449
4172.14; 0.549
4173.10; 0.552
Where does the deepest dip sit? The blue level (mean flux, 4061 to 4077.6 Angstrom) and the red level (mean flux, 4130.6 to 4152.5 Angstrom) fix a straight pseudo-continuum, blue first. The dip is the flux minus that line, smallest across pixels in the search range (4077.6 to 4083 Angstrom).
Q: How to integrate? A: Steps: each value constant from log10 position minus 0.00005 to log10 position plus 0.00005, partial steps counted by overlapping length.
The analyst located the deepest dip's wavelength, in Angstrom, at 4082.81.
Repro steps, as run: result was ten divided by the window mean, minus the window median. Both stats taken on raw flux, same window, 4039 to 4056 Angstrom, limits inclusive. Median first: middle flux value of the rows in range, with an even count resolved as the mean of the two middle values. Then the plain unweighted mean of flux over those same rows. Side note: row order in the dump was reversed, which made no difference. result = 20.1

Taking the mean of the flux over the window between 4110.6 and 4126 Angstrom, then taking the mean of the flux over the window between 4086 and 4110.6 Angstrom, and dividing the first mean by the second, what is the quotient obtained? 1.12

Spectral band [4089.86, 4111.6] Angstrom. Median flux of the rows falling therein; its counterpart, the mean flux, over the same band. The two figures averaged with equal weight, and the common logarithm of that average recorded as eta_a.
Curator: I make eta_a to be -0.411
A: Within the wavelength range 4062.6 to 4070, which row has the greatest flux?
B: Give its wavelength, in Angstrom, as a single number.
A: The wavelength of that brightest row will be 4063.11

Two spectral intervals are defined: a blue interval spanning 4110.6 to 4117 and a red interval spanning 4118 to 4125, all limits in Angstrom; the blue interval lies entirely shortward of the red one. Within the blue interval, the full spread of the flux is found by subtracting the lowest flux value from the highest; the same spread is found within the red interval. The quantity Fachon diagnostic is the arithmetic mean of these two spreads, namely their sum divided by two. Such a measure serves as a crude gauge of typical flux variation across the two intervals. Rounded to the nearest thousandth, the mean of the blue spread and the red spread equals 0.155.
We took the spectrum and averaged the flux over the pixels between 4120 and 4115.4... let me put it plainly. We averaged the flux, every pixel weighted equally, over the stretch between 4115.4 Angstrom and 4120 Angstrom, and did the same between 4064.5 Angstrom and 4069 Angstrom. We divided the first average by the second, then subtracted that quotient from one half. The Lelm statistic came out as -0.47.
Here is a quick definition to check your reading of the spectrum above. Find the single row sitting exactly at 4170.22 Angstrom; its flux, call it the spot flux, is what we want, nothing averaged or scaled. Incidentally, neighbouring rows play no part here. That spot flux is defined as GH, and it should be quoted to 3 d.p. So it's 0.437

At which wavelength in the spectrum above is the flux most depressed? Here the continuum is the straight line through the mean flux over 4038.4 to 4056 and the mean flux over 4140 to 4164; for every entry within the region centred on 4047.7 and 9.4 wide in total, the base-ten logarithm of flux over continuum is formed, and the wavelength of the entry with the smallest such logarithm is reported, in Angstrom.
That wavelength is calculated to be 4046.31 Angstrom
